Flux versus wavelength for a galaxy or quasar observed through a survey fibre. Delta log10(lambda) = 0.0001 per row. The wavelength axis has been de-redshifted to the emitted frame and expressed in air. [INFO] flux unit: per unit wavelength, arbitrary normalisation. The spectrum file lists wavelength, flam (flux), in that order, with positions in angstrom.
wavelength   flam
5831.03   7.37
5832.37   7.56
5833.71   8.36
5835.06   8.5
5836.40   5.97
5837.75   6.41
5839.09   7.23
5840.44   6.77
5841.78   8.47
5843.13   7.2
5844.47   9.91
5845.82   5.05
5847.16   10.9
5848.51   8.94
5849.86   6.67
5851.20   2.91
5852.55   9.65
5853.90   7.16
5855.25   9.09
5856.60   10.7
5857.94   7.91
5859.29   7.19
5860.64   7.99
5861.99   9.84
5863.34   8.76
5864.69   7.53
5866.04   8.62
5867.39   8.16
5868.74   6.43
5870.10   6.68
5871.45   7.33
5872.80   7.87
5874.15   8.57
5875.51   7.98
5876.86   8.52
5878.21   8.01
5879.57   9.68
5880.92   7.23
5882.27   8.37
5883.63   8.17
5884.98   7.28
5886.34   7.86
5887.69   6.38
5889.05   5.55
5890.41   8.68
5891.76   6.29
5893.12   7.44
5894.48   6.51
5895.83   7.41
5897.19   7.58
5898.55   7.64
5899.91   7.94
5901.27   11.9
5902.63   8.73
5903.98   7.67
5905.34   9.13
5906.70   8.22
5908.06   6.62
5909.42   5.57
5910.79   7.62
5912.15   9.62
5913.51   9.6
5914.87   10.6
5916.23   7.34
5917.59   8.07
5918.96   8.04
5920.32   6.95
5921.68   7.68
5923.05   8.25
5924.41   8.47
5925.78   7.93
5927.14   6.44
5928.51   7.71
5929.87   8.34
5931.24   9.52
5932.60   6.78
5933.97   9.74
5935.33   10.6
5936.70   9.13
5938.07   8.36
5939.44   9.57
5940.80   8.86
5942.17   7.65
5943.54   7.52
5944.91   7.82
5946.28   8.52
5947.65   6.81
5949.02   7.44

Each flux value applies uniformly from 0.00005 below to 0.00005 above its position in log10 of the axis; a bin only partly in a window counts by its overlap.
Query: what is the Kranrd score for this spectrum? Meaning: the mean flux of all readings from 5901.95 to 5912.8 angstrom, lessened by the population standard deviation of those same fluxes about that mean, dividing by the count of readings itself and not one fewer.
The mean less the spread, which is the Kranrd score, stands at 6.6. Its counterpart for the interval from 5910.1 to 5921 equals 7.3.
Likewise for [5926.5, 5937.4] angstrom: 7.2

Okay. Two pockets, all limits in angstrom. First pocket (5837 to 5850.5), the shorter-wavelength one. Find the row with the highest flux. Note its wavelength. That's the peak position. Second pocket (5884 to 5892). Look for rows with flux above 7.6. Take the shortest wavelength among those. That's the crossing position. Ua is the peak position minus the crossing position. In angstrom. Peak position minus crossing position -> -39.2 angstrom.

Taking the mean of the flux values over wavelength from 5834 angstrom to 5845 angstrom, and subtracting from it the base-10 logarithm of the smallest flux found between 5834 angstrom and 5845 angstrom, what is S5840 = 6.78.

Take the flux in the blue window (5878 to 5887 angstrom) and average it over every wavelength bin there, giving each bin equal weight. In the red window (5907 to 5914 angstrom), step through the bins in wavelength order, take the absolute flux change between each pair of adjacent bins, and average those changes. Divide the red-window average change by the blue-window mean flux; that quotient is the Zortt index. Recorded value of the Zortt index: 0.16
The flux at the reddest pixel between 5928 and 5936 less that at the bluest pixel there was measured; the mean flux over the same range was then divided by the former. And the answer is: 3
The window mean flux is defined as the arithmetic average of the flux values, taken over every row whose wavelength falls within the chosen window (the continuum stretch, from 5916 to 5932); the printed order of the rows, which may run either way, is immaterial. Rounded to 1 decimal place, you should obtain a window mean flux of 7.9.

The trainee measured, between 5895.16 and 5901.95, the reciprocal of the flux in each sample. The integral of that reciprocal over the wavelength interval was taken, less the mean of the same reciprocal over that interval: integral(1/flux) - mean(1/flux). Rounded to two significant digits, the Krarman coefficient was 0.70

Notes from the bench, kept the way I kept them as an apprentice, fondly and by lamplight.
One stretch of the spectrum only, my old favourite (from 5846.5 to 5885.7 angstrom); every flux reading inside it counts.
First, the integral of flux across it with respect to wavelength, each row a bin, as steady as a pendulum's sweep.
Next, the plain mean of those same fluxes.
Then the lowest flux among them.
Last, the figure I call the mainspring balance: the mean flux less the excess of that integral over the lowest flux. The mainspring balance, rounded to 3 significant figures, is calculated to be -305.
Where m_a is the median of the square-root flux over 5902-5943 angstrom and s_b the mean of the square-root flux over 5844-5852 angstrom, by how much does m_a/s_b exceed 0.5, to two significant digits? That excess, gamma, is 0.58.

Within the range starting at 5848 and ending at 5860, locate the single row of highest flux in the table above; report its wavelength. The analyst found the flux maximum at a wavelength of 5856.60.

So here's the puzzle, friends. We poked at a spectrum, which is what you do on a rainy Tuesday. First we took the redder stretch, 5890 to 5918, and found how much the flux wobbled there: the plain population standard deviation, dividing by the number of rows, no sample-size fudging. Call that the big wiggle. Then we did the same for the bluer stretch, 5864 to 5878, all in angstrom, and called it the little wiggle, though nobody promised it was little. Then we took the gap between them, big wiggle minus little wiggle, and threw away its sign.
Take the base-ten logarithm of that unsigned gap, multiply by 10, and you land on -1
